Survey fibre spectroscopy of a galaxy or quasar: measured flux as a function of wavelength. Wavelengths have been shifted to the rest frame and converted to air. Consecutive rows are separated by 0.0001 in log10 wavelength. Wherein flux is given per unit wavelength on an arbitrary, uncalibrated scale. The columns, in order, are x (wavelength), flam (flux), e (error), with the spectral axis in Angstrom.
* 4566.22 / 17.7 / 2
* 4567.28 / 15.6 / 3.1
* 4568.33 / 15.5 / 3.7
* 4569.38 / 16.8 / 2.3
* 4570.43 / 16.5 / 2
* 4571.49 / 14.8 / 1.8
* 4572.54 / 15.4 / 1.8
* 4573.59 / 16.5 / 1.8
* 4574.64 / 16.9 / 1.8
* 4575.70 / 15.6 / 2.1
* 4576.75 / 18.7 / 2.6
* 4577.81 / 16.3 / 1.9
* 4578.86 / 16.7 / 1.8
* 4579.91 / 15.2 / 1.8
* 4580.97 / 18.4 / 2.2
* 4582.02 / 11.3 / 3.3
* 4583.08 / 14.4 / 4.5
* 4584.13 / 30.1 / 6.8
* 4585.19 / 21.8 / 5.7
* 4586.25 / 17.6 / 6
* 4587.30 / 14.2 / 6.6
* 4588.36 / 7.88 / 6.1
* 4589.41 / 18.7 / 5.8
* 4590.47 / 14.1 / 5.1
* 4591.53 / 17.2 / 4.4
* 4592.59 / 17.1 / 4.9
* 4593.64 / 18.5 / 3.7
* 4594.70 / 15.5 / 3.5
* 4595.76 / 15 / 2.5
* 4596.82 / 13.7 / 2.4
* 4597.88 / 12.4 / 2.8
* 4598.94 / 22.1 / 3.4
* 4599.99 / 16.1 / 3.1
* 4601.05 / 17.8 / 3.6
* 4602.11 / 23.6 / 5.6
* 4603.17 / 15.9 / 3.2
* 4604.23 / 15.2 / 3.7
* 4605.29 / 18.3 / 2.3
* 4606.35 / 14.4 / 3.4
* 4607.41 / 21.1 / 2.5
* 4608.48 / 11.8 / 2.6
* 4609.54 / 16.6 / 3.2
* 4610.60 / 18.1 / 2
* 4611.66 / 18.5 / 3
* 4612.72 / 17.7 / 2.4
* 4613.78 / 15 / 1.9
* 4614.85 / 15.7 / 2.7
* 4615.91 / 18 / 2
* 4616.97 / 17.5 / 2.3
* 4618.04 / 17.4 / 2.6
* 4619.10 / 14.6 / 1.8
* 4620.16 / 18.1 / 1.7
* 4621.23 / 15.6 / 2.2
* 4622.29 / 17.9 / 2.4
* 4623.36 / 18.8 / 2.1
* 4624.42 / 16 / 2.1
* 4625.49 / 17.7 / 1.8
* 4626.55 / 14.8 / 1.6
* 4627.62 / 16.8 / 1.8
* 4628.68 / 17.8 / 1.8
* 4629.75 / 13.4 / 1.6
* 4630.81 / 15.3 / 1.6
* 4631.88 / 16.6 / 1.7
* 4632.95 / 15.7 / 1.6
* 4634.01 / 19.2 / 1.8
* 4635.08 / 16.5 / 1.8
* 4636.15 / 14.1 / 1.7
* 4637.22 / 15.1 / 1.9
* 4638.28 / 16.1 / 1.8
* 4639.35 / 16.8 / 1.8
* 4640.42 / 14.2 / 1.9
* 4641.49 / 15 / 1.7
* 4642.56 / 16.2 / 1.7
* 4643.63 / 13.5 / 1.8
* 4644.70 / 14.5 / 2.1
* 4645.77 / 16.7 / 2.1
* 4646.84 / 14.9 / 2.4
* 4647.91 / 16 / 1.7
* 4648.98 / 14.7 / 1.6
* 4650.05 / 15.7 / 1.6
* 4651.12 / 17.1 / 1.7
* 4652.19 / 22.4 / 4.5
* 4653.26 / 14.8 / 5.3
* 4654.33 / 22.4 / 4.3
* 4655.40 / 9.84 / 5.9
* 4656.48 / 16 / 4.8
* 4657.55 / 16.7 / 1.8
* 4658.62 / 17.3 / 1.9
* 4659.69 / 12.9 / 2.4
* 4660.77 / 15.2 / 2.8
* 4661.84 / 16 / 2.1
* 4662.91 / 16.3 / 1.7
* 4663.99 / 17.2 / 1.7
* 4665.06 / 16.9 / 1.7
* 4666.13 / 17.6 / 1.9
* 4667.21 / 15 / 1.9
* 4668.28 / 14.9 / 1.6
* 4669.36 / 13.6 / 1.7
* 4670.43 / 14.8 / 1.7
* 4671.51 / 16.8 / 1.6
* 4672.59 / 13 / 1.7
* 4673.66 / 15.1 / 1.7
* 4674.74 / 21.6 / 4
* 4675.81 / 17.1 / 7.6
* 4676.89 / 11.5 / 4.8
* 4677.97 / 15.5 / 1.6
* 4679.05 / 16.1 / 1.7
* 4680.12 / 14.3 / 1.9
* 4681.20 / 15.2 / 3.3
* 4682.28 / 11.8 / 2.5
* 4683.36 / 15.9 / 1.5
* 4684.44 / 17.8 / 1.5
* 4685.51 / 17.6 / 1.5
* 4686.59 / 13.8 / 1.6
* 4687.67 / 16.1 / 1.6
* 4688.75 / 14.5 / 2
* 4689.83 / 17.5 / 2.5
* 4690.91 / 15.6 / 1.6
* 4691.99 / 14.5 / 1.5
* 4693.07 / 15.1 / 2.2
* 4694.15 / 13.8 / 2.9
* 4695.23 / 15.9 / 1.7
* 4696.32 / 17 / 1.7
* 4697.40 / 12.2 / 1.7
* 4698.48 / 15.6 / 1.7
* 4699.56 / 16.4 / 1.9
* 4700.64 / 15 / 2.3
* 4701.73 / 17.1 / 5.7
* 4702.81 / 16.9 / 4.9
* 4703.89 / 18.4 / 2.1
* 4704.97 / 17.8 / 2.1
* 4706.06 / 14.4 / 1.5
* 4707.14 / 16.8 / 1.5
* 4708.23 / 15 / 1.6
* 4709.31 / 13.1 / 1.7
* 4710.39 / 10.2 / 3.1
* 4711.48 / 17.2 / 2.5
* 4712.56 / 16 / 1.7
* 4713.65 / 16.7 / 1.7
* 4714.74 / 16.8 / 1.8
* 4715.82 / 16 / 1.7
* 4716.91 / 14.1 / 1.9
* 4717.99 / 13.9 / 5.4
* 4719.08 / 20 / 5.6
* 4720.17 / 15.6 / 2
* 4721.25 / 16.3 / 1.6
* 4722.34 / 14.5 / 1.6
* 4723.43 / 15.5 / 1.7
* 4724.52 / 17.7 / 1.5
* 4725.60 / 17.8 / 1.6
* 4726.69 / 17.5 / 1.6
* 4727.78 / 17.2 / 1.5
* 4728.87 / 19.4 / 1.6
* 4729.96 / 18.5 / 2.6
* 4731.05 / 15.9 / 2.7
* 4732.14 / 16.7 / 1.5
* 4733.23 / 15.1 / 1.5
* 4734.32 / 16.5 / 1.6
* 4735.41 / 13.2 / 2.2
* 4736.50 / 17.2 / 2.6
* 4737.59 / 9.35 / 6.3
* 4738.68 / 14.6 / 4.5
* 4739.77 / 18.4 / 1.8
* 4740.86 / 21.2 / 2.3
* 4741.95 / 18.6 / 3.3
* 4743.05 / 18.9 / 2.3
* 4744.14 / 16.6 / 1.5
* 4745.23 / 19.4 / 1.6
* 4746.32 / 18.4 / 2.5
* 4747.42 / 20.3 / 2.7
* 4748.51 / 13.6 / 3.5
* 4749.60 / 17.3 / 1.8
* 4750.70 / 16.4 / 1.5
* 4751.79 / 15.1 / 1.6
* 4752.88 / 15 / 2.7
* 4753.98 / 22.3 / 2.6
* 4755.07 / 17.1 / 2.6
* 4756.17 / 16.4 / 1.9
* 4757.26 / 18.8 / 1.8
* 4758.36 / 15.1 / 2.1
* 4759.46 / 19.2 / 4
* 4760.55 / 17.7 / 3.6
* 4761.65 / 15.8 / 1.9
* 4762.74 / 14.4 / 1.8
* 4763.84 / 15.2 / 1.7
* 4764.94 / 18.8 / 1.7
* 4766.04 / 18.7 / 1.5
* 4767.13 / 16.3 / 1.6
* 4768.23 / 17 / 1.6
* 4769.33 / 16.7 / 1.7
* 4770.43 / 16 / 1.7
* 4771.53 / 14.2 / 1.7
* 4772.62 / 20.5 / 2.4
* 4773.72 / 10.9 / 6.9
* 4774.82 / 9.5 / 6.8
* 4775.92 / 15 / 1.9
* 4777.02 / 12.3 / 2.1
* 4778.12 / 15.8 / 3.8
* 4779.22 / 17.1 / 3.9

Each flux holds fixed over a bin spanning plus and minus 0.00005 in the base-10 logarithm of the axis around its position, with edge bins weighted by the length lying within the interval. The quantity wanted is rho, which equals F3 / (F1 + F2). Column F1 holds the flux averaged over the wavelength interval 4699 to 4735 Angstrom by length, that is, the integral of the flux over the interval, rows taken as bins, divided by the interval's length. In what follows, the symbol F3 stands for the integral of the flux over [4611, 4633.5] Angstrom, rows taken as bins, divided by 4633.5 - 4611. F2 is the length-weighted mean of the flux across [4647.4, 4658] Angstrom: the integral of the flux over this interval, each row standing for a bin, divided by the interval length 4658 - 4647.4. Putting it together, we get 0.507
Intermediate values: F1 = 16.2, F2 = 16.6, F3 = 16.6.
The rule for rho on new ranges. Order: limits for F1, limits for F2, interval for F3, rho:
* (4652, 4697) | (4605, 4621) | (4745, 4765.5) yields 0.527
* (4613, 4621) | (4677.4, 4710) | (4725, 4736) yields 0.523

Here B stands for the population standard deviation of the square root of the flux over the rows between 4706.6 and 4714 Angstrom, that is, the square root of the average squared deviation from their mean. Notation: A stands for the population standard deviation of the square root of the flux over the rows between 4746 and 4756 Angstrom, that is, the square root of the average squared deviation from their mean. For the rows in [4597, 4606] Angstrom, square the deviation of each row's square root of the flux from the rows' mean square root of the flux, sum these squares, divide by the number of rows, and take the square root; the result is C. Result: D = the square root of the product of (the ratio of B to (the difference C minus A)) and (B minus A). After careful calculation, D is 0.2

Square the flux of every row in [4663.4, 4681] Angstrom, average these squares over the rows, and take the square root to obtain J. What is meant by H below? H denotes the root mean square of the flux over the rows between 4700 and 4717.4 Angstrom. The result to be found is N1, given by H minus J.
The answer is 0.0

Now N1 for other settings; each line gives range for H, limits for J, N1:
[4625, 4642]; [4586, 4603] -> -0.7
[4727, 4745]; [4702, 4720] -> 0.9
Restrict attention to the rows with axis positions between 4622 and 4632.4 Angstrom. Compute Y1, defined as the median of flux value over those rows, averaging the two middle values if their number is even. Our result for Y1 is 16.7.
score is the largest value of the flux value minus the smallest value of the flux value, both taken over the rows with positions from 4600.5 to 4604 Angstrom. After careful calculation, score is 8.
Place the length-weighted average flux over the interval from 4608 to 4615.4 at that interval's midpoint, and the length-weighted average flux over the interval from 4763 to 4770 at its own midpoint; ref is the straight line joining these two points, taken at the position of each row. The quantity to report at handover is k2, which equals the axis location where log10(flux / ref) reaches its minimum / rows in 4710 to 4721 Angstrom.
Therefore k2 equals 4710.39 Angstrom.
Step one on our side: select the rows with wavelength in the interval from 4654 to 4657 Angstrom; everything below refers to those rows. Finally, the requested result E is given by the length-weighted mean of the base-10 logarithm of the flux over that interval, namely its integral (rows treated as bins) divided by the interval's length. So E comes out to 1.17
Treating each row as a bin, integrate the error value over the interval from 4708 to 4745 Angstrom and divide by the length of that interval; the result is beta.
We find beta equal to 2.36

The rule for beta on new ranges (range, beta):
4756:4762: 2.61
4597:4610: 3.26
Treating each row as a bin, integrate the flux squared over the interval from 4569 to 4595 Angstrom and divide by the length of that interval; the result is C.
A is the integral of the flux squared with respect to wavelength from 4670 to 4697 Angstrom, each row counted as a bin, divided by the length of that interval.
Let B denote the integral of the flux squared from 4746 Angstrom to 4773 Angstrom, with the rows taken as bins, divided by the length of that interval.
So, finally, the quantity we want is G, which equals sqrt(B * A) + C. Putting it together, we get 560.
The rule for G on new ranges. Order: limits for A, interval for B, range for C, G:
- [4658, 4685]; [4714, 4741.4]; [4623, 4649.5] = 513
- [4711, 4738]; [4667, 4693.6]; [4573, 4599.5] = 547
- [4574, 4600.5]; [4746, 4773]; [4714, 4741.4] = 567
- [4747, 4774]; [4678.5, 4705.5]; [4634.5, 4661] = 523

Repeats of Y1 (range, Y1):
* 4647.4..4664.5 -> 16.0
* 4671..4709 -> 15.6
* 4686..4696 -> 15.1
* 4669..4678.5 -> 15.1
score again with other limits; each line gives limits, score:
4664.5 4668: 3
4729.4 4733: 3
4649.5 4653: 7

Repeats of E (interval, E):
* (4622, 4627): 1.23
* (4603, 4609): 1.20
